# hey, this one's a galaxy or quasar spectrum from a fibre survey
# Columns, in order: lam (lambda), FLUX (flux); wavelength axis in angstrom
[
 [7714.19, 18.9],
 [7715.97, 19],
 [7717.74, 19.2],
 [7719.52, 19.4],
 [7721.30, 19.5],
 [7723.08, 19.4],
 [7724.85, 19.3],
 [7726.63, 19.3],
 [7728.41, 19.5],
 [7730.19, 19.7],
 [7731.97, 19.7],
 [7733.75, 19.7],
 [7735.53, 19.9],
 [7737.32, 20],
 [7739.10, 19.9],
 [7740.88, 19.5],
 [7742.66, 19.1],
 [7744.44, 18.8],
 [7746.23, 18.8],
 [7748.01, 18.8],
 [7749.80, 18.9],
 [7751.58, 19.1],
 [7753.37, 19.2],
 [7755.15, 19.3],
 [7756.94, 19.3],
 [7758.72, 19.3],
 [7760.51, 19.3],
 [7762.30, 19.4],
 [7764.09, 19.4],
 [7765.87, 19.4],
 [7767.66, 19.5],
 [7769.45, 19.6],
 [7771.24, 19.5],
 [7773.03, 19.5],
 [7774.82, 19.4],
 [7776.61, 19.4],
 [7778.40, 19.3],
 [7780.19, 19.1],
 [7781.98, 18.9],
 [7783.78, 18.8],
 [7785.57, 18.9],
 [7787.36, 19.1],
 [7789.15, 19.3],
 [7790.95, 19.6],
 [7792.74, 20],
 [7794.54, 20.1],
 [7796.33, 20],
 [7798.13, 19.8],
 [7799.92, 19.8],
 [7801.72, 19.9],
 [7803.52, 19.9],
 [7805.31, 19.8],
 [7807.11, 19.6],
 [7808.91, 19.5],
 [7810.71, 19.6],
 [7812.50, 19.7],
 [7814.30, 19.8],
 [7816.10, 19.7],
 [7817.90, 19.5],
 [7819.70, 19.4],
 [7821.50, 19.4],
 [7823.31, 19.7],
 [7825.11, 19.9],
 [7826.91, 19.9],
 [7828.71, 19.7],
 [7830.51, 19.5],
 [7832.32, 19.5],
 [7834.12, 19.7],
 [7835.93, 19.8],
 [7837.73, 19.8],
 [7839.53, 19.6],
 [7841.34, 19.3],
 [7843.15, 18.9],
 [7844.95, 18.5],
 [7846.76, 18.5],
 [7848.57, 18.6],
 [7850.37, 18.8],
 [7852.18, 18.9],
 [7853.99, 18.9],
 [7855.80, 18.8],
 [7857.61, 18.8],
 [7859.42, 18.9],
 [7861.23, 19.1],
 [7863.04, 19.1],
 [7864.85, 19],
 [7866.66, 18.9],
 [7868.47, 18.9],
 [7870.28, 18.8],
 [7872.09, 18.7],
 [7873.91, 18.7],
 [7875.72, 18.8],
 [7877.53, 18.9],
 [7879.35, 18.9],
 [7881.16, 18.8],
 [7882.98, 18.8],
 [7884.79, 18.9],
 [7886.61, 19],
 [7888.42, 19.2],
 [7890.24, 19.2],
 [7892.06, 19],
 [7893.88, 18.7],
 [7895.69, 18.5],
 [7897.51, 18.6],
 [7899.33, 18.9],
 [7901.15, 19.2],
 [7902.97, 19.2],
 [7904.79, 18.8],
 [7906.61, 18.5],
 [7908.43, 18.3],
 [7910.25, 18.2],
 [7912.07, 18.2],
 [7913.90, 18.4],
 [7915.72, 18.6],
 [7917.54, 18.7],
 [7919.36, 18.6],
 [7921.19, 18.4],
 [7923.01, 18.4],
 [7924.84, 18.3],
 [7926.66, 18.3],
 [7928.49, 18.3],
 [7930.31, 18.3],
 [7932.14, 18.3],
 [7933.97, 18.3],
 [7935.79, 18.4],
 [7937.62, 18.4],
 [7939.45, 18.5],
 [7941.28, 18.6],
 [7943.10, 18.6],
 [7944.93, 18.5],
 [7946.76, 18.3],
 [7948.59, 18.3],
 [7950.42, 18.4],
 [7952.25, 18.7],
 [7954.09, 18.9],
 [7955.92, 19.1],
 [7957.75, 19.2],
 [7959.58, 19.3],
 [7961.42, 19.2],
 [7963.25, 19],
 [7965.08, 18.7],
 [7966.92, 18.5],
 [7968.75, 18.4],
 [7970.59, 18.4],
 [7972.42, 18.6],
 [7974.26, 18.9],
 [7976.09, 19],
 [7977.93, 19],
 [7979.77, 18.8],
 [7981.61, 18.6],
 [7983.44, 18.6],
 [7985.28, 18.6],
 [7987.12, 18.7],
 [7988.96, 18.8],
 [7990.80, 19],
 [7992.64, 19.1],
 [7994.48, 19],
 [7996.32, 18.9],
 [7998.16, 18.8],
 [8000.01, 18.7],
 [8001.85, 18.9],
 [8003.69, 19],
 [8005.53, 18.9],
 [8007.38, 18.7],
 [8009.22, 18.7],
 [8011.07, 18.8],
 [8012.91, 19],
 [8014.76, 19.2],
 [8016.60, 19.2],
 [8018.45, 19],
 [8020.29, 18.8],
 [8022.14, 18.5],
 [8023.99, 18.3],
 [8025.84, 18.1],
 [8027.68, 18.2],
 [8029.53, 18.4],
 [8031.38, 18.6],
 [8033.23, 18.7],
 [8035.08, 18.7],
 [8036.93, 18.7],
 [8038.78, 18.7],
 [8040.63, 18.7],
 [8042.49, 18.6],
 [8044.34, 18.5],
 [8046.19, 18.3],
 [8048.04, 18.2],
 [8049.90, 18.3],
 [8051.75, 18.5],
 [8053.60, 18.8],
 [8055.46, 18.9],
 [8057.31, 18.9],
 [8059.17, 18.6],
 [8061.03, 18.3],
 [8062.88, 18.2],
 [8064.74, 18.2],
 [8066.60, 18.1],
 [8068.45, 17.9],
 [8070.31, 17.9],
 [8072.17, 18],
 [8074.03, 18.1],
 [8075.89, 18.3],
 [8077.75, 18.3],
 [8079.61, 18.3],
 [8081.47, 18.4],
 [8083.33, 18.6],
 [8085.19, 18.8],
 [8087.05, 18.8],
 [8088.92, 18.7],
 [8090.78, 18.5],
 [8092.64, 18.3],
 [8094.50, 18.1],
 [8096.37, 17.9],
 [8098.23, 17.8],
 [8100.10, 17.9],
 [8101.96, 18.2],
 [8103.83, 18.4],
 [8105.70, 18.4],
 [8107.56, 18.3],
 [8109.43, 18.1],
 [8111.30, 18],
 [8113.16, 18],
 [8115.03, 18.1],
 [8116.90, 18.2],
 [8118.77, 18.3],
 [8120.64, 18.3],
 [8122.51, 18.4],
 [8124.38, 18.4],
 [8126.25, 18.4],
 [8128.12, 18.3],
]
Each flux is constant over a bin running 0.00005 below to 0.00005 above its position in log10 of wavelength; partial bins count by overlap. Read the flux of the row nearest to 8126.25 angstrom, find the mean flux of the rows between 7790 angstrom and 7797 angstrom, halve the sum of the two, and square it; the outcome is 367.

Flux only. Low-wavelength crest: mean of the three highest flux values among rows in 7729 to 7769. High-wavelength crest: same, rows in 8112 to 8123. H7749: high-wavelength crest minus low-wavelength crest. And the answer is -1.6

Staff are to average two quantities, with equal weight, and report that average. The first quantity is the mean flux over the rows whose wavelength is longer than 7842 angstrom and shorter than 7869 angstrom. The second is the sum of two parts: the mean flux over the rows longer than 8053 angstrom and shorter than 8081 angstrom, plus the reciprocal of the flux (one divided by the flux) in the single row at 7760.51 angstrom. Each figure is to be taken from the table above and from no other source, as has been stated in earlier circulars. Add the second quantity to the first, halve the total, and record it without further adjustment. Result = 18.6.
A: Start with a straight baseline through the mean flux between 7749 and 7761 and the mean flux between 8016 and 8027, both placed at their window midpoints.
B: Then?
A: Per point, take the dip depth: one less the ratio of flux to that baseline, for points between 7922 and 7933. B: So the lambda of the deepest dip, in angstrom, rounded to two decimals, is 7924.84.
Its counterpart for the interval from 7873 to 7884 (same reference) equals 7873.91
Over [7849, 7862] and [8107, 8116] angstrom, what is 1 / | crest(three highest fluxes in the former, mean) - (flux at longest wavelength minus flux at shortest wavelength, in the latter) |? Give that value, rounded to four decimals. 0.0522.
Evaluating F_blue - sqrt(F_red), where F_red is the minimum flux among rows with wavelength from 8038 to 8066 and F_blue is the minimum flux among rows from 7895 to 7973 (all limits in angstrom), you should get 13.9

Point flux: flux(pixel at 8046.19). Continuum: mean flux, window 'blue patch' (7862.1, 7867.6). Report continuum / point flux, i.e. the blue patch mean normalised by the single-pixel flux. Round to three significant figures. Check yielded 1.04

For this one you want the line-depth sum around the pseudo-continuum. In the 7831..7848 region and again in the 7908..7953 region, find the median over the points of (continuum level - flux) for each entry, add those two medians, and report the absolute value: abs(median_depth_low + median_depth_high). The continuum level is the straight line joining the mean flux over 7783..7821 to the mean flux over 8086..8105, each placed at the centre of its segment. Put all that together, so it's 0.6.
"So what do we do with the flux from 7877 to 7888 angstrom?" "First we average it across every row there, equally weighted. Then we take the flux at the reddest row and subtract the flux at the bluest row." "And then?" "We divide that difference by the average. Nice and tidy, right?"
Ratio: 0.0053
